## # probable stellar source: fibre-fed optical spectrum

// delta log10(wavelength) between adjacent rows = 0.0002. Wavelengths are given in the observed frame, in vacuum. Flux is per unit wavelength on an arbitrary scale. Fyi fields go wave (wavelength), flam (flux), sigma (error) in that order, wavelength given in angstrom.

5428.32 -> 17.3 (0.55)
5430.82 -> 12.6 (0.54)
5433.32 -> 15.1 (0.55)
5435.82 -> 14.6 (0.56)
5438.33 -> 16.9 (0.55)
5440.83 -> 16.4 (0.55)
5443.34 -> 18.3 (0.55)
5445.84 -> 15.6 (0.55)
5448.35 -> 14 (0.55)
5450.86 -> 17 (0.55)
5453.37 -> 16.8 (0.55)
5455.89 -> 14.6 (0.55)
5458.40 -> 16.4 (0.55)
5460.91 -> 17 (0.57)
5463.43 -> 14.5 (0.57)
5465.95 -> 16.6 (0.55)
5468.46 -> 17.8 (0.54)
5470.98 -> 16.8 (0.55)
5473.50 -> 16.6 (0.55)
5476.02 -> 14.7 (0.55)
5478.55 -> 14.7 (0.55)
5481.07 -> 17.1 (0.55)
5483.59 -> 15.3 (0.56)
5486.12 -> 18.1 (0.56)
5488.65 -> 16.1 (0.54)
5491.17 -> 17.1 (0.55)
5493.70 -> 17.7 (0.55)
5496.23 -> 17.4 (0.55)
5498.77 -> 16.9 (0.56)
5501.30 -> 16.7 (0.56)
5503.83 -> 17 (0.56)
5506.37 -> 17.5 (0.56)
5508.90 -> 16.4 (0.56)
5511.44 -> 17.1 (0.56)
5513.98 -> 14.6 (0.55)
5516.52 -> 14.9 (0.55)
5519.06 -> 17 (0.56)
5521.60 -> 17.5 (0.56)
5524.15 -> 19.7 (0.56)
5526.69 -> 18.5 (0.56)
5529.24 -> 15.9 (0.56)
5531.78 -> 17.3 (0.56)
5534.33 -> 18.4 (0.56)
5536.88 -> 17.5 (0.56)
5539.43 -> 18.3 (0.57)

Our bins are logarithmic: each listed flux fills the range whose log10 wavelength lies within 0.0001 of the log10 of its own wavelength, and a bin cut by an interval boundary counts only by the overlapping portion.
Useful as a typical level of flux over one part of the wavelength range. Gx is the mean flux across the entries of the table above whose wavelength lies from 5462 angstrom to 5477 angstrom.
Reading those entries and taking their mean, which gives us 16.2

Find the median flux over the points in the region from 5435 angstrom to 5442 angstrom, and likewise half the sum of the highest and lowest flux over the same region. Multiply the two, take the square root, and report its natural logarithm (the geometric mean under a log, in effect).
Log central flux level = 2.78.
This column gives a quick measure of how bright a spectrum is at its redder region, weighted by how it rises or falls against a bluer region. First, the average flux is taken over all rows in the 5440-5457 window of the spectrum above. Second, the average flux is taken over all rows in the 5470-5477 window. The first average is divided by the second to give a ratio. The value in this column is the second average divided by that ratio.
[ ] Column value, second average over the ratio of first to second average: 16.0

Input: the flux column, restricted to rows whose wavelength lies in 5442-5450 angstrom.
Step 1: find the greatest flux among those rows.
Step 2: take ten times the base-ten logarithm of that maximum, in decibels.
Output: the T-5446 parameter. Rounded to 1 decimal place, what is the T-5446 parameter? 12.6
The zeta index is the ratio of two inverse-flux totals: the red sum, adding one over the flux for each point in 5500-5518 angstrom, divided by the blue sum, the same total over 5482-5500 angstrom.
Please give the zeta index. 1.04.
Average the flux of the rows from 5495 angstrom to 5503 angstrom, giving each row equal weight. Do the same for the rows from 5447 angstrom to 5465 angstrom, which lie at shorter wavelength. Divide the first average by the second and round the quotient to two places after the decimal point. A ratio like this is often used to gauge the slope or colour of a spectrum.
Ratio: 1.08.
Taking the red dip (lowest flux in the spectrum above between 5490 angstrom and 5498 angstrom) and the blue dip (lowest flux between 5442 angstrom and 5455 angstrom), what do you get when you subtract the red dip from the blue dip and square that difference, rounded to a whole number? 10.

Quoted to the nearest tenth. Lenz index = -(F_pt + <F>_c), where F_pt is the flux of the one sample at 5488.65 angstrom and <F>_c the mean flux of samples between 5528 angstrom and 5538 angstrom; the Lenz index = -33.4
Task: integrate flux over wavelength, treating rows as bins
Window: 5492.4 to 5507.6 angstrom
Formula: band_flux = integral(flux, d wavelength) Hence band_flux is 261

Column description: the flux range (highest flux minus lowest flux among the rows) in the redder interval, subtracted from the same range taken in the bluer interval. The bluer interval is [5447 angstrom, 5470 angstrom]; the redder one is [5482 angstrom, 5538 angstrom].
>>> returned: -1.3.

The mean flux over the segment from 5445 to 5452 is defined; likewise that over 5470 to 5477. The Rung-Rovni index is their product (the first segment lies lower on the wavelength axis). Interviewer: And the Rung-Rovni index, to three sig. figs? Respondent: 249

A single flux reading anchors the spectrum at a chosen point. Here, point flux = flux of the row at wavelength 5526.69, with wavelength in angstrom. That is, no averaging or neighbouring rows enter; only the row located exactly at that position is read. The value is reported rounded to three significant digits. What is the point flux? 18.5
